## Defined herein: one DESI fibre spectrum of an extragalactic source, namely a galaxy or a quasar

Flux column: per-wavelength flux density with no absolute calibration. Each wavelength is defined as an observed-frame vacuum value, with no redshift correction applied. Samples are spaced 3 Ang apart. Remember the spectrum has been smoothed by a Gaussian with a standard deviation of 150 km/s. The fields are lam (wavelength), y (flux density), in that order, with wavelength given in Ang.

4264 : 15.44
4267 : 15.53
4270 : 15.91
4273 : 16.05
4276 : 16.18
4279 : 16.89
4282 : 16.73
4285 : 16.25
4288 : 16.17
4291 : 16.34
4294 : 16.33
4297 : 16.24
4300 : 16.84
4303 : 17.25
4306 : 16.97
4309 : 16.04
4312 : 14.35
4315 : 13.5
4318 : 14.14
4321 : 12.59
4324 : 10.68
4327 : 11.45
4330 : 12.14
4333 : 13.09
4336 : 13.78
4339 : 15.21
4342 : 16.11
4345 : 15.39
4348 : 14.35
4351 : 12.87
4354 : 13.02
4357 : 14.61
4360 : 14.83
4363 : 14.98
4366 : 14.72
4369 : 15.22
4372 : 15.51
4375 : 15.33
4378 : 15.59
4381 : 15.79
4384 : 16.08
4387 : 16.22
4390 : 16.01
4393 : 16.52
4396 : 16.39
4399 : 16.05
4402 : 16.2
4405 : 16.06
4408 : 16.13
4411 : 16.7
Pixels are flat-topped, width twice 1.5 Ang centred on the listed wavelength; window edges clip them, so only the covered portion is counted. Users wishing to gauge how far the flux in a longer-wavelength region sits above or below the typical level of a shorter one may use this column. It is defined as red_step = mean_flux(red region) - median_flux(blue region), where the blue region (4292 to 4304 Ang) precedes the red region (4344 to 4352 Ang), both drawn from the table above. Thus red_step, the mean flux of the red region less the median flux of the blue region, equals -2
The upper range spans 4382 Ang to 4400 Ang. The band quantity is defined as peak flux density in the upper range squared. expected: 273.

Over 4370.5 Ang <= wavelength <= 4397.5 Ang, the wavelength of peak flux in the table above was 4393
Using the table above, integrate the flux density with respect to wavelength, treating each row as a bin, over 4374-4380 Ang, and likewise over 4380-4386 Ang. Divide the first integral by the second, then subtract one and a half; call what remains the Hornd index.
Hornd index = -0.53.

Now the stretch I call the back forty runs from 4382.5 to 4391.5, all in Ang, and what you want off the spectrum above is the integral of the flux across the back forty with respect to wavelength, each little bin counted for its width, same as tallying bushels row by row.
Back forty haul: 145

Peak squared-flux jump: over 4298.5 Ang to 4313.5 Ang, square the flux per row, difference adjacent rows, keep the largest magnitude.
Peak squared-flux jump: 51.4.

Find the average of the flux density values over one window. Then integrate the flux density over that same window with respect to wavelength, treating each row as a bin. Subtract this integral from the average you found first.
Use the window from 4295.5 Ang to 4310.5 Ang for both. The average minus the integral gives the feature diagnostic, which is -233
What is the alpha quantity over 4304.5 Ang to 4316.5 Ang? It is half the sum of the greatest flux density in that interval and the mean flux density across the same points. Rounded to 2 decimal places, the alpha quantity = 16.09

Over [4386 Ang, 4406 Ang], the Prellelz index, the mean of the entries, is 16.2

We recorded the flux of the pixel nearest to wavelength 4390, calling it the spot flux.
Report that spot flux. 16.01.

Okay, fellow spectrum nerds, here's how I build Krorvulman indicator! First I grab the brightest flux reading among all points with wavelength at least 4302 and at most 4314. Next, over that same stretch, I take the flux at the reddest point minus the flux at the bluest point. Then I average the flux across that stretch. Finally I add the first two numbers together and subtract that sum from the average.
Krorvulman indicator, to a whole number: 2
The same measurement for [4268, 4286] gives -1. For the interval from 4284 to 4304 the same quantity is -2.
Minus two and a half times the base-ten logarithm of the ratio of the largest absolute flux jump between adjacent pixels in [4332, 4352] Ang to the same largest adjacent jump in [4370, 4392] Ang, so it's -1.8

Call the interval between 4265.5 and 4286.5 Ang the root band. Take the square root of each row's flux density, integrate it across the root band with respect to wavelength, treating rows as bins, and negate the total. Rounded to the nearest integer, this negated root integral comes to -85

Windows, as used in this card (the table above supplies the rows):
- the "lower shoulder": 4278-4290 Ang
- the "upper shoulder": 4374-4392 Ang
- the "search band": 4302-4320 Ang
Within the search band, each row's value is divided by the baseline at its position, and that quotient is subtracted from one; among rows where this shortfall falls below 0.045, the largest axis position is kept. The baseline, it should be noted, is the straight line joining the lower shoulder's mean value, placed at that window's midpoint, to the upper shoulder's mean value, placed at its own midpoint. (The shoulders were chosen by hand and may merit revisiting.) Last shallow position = 4309 Ang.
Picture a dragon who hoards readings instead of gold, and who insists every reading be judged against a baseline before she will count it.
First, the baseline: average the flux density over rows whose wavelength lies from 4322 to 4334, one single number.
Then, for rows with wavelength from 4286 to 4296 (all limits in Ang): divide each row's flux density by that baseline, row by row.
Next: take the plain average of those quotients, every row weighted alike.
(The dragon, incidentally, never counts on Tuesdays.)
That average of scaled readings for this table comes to 1.38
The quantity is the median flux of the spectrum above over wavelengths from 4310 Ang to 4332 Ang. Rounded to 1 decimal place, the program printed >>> 12.6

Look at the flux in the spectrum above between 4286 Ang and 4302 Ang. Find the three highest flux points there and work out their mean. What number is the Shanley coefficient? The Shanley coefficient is 16.5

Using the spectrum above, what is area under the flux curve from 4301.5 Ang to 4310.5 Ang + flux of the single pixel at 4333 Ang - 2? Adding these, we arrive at 162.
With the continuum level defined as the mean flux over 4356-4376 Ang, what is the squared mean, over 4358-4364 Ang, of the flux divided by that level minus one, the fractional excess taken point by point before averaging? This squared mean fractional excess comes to 0.000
